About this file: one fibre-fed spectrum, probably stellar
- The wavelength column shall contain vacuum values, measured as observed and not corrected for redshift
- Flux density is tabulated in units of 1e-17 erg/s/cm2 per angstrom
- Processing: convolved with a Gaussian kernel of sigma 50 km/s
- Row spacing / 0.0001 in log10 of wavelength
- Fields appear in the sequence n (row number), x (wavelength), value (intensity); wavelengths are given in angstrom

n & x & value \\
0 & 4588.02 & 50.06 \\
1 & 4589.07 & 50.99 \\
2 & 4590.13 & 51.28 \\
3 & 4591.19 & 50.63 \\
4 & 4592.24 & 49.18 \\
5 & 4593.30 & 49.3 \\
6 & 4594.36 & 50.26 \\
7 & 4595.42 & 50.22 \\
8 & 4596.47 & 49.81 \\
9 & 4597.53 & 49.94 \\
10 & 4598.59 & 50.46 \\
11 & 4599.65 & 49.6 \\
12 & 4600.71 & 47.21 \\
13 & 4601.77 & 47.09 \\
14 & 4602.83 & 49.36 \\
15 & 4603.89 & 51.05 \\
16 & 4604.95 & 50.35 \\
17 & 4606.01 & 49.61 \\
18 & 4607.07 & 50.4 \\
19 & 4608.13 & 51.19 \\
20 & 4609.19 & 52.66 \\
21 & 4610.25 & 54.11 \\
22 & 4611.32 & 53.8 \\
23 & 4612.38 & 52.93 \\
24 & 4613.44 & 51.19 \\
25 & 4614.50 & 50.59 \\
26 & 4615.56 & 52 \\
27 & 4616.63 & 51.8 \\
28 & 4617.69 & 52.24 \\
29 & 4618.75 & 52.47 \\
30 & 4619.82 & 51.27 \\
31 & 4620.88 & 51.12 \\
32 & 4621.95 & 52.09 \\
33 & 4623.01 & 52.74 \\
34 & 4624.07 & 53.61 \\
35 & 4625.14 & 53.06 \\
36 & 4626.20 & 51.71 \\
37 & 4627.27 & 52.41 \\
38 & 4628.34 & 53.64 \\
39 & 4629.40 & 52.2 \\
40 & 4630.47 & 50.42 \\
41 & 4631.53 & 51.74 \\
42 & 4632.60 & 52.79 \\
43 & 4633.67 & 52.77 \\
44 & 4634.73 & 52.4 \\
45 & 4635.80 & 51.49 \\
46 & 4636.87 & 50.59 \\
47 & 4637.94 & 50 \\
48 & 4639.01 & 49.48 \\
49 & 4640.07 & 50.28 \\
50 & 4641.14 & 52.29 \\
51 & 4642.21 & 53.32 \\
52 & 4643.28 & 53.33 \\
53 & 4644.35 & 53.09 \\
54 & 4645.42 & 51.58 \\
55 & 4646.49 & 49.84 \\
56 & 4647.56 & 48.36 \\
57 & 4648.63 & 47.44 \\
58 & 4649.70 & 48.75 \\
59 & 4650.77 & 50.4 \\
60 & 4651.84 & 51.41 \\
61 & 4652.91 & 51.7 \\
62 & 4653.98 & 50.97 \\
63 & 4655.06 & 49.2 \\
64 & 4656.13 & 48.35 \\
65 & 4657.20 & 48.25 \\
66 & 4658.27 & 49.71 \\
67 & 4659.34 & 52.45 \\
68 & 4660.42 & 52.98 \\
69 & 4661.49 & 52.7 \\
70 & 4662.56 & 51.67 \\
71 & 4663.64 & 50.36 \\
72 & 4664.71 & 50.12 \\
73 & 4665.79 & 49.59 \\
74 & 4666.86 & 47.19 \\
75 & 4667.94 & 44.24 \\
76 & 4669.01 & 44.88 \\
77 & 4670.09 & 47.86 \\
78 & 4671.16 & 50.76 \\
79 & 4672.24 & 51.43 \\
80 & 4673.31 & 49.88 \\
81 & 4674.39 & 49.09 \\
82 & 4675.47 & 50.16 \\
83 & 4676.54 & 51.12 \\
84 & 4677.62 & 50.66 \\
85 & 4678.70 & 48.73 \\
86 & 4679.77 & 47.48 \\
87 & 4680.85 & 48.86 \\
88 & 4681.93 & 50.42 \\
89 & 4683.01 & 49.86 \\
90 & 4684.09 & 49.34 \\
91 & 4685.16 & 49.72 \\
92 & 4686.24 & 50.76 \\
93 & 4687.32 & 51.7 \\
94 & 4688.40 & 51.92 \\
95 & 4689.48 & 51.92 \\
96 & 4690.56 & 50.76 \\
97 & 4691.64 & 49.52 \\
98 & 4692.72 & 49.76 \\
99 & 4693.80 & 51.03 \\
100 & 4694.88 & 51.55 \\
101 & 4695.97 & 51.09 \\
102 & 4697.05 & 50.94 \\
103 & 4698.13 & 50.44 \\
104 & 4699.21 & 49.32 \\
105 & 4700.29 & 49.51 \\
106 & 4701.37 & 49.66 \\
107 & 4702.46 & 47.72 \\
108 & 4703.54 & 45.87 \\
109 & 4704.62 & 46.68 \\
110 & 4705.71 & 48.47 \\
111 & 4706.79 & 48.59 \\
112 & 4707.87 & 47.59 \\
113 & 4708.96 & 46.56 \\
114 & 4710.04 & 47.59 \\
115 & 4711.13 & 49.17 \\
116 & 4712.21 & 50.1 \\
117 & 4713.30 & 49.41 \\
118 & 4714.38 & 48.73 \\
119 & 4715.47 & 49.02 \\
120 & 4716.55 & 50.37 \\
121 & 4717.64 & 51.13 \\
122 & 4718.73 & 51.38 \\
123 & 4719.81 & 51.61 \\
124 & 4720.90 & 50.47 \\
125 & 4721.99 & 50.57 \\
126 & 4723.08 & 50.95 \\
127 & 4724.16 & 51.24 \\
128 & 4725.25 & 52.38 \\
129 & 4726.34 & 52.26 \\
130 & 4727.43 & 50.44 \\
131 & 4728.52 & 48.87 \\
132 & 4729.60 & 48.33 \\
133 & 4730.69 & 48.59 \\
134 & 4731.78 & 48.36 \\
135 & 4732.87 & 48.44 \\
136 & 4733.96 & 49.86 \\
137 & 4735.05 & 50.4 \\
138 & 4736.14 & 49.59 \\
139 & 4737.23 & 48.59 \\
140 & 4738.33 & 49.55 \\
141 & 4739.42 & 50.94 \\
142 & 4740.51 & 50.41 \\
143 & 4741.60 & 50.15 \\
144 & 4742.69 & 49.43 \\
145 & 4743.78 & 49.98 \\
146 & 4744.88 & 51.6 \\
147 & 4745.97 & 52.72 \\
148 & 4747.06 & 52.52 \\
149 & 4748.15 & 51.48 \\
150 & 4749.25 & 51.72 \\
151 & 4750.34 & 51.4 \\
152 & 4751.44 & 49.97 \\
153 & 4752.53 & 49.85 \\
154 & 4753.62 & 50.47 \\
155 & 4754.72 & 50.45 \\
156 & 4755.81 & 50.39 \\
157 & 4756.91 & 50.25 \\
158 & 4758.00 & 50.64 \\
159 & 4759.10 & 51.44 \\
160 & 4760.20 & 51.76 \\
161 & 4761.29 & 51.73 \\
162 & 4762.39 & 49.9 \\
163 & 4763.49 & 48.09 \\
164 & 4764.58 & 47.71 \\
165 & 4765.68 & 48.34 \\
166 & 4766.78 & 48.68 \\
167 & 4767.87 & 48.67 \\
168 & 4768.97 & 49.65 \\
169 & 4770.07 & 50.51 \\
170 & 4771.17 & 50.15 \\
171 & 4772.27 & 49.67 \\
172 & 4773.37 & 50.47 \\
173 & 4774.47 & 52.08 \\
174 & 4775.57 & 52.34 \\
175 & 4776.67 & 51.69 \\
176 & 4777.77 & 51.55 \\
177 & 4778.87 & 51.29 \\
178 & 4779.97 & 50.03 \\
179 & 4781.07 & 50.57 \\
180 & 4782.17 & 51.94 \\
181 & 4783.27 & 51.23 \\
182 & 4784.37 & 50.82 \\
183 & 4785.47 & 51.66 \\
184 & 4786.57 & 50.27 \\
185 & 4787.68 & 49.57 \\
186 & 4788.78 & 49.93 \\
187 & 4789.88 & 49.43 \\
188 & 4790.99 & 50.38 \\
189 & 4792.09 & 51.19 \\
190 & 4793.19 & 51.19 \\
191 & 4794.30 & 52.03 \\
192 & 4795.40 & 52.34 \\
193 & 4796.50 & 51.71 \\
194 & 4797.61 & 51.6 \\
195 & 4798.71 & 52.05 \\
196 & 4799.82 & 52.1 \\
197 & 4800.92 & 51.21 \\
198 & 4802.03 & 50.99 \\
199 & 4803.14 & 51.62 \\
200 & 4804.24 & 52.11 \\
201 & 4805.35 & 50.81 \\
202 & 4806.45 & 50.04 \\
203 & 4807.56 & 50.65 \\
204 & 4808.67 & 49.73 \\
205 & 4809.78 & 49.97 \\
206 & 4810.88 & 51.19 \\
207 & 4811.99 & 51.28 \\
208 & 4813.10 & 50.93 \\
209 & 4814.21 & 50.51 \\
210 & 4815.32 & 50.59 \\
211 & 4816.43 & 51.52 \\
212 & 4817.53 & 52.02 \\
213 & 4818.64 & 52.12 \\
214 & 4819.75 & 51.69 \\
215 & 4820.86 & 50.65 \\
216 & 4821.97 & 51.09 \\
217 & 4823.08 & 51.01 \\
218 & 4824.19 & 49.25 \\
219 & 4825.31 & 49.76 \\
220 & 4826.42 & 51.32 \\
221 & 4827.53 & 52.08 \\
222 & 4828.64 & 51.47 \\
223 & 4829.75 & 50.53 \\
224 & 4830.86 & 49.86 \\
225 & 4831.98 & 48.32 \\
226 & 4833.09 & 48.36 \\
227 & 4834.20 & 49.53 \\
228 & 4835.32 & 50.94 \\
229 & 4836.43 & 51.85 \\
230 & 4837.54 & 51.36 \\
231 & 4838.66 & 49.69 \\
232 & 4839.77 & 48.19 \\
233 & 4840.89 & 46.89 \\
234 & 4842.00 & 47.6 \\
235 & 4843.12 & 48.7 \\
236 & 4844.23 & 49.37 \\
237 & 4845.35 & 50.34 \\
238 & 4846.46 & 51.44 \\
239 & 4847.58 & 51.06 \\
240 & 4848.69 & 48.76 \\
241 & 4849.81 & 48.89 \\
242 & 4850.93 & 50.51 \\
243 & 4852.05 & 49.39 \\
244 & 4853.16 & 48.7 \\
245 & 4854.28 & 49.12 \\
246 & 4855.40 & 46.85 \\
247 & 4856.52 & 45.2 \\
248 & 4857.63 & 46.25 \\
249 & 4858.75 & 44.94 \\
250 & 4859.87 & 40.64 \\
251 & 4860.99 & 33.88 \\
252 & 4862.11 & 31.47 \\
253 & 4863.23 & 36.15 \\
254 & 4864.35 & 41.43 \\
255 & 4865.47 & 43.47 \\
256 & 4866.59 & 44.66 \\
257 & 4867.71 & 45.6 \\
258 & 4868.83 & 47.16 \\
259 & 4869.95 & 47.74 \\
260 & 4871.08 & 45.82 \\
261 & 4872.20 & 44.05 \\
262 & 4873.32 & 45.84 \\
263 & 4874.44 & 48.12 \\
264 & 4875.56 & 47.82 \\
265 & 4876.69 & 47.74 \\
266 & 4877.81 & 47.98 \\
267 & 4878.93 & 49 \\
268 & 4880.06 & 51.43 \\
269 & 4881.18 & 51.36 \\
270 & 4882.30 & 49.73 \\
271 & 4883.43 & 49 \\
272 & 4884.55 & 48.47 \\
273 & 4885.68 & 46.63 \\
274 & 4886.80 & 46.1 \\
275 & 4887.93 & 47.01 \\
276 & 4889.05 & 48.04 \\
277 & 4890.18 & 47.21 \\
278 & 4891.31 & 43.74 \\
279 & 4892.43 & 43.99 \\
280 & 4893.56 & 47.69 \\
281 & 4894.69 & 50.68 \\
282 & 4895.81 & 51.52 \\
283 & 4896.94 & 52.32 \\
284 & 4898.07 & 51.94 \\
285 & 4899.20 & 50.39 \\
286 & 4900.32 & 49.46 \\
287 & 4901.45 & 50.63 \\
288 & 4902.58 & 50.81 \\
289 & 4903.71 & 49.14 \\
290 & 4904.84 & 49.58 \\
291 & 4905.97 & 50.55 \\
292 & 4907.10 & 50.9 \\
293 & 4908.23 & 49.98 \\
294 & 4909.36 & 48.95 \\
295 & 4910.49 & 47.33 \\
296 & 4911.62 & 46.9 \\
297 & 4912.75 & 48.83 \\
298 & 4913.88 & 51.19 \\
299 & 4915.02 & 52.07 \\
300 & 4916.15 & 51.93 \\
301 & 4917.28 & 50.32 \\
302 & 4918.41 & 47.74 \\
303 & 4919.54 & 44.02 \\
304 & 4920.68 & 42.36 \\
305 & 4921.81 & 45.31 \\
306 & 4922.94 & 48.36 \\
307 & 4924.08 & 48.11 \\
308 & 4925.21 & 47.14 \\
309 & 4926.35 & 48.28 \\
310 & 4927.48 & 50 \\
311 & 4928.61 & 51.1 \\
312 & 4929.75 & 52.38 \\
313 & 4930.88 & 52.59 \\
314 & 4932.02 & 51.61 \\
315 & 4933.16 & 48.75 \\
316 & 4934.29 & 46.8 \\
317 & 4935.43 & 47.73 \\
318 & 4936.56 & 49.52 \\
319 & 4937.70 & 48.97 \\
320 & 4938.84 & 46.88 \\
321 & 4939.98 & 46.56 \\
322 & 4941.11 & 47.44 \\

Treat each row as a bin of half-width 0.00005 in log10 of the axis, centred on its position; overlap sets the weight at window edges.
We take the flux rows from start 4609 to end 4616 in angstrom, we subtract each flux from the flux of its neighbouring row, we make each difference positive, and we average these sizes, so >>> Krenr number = 1.06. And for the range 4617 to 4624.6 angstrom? 0.68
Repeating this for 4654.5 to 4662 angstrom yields 0.99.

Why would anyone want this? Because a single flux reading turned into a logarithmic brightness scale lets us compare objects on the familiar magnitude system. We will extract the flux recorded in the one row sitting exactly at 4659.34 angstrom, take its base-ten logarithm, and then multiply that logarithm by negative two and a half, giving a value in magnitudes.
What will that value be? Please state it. -4.30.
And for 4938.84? -4.18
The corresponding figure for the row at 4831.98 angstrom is -4.21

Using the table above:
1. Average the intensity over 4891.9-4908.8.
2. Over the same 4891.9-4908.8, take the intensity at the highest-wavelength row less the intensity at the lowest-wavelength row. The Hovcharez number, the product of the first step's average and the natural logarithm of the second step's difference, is 89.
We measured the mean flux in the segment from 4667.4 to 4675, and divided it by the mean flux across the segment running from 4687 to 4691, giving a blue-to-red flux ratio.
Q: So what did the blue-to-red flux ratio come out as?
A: 0.94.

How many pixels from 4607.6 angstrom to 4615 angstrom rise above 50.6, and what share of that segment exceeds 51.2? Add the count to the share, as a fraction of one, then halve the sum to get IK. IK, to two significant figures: 3.3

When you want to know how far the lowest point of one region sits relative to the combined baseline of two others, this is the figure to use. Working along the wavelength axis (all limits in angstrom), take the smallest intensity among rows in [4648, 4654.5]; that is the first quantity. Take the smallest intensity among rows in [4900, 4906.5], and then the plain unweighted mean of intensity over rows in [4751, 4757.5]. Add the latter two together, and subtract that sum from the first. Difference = -52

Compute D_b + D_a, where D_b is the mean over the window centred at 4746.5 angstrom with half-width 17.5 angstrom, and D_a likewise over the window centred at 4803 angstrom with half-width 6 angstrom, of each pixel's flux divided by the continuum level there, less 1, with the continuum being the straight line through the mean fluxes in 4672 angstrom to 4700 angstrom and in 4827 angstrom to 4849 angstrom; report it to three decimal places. 0.029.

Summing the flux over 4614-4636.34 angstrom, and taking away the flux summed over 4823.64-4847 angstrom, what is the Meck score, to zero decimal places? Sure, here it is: 48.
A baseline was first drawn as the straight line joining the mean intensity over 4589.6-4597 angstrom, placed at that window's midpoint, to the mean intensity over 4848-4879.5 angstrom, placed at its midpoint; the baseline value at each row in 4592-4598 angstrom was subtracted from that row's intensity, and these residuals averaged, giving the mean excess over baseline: -0.3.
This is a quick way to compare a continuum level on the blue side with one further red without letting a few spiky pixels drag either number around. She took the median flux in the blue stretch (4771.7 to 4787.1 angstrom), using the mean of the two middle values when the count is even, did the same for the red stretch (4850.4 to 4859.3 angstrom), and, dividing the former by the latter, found 1.07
